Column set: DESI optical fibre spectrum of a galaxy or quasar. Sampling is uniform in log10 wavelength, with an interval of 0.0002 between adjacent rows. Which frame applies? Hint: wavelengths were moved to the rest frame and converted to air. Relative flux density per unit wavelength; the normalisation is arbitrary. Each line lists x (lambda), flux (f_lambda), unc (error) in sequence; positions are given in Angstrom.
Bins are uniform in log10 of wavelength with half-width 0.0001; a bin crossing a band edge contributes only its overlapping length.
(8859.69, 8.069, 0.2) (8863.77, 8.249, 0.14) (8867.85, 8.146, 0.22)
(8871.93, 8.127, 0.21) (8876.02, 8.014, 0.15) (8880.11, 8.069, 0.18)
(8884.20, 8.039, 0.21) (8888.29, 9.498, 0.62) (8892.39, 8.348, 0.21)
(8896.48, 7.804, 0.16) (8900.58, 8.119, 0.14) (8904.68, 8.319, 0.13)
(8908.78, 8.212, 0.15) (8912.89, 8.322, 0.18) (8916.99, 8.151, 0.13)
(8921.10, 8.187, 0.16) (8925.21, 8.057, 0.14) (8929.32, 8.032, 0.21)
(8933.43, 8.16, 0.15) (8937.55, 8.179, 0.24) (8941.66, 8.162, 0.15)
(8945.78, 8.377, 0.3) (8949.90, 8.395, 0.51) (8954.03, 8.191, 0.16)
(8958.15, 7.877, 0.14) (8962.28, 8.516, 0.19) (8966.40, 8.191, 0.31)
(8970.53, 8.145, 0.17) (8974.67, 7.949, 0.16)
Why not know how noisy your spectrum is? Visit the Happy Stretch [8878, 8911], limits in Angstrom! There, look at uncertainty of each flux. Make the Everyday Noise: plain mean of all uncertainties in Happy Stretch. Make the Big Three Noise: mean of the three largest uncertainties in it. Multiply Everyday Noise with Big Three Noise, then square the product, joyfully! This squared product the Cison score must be 0.0061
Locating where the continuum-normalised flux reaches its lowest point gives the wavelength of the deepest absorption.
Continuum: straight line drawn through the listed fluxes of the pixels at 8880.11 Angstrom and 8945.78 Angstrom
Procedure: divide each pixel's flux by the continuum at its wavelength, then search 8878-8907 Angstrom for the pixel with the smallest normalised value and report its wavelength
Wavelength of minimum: 8896.48 Angstrom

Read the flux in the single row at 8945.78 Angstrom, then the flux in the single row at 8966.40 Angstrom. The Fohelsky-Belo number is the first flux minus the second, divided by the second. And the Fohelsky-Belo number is 0.023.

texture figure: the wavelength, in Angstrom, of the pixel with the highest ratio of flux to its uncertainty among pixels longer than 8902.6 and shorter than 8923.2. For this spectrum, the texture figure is 8904.68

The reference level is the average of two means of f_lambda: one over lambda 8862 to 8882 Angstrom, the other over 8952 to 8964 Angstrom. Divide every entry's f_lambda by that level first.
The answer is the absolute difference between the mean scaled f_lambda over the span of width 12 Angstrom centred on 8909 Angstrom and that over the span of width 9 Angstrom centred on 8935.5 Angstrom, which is 0.014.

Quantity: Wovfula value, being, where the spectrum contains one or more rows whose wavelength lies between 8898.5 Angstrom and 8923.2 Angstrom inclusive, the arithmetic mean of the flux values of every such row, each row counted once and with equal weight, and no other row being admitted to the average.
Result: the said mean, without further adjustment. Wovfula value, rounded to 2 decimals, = 8.22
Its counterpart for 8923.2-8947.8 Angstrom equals 8.16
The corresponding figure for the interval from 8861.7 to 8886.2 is 8.11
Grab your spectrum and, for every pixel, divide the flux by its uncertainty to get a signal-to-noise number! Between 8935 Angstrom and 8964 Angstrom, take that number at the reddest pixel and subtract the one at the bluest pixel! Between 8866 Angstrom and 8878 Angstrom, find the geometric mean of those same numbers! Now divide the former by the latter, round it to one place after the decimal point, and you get 0.3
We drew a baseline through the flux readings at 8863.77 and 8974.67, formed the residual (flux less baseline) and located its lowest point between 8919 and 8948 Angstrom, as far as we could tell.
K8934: 8929.32 Angstrom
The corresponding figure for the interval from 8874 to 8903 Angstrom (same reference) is 8896.48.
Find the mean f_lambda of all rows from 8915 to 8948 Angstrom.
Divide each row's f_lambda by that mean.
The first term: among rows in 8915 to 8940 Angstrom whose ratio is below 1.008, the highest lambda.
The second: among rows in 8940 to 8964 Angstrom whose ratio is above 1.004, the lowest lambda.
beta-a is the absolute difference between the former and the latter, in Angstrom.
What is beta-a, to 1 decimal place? 8.2 Angstrom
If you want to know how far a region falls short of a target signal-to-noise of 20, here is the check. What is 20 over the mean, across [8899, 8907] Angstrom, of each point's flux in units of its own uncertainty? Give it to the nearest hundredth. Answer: 0.33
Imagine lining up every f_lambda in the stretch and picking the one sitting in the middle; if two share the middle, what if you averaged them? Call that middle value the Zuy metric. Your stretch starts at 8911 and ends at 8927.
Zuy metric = 8.17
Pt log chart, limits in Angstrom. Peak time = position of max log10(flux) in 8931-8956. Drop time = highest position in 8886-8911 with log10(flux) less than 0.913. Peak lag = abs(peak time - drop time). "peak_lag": 49.3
